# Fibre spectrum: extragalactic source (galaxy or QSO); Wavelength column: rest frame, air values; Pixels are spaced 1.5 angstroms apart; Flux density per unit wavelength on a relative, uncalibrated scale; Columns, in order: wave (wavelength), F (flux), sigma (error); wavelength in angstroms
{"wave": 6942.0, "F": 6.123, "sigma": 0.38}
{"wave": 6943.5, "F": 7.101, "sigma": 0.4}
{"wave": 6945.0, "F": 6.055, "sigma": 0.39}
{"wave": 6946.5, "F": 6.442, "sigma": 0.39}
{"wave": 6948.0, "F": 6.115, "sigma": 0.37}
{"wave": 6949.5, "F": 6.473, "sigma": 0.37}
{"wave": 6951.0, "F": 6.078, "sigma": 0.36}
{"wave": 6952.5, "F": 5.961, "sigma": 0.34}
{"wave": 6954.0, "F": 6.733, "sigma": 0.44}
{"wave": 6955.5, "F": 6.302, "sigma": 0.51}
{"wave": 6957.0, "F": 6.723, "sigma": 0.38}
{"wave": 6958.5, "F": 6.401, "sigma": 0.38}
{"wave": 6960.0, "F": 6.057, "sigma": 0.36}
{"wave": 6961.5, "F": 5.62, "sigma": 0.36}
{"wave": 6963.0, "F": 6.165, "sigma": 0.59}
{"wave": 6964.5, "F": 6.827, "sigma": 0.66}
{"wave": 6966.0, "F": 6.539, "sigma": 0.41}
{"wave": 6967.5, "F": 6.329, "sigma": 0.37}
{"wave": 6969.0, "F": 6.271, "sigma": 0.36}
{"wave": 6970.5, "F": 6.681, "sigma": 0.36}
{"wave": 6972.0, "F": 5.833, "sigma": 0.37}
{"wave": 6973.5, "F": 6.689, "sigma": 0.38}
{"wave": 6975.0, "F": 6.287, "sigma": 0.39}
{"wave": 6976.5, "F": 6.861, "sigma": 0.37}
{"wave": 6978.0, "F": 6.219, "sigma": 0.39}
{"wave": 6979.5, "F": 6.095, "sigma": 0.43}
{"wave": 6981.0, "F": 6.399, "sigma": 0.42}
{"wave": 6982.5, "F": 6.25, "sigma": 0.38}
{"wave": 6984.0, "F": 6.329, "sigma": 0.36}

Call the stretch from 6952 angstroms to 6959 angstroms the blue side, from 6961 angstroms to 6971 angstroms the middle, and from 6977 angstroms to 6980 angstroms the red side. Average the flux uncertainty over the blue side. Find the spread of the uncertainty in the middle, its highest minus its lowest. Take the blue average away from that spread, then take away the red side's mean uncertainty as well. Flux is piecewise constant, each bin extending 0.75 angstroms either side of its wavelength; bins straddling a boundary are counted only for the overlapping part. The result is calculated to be -0.52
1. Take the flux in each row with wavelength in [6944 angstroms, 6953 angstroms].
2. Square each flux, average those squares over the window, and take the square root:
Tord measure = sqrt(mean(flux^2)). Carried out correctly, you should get 6.19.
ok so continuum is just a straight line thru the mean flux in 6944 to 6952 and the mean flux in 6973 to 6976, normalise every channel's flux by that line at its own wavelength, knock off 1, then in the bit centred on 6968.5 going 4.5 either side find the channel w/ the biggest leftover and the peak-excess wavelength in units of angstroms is 6964.5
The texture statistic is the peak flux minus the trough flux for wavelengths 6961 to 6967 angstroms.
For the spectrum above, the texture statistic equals 1.21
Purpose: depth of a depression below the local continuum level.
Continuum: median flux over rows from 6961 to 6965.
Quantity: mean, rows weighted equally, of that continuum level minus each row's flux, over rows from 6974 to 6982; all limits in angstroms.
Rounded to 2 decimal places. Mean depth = -0.21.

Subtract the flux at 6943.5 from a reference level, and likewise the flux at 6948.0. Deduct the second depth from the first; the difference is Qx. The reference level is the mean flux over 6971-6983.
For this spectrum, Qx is -1.0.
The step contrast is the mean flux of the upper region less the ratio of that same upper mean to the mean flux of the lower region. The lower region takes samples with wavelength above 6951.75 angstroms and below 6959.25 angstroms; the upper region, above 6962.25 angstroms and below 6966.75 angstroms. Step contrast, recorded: 5.50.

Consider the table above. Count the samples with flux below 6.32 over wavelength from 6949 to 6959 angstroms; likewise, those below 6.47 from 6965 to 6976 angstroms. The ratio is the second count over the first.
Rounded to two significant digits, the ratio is 1.3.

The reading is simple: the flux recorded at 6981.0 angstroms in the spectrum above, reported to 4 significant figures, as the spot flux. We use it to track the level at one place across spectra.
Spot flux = 6.399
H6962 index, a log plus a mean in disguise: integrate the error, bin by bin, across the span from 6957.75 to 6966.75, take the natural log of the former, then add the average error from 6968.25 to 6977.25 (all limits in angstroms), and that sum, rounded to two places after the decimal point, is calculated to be 1.79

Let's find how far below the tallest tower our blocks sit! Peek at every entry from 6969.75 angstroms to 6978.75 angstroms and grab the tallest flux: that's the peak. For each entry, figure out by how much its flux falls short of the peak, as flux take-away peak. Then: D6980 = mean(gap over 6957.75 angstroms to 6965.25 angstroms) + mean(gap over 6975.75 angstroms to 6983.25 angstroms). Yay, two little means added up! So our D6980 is -1.14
